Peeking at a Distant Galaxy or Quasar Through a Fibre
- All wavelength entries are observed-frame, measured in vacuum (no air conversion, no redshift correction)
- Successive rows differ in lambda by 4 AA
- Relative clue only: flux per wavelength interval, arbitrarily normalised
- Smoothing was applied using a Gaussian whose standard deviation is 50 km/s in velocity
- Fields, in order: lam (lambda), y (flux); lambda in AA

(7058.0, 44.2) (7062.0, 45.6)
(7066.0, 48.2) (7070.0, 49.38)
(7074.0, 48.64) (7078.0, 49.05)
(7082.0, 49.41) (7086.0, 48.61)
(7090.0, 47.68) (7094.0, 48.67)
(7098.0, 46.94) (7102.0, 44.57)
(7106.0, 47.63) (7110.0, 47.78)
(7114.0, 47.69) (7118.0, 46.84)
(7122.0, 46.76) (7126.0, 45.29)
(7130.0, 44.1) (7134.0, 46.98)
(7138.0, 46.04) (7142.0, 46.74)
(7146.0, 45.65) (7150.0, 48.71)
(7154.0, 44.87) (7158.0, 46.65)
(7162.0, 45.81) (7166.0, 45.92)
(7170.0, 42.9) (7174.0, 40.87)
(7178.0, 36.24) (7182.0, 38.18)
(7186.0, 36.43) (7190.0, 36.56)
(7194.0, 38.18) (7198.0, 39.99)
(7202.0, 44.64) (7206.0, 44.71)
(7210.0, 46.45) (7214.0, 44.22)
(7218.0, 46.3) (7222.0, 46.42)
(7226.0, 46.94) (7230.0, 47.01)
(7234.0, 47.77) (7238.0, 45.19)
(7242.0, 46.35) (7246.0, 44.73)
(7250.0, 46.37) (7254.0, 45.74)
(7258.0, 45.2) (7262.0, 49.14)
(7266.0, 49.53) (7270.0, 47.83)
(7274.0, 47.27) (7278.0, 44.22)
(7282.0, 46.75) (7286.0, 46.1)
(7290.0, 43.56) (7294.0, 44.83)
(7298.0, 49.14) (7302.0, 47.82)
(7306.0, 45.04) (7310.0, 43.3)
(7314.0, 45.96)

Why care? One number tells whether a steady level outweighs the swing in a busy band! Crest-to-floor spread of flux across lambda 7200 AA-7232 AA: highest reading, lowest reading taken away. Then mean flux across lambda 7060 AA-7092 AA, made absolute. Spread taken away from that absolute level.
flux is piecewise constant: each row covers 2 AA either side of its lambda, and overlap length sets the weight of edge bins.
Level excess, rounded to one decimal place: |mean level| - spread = 45.5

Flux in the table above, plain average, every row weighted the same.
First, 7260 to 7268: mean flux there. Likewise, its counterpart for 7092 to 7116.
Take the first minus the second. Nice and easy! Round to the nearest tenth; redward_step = 2.1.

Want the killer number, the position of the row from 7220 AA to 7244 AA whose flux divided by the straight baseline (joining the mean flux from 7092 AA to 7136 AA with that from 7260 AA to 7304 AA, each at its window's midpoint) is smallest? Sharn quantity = 7238.0 AA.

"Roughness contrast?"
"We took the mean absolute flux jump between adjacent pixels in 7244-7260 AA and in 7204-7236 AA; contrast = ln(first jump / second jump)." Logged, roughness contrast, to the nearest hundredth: -0.14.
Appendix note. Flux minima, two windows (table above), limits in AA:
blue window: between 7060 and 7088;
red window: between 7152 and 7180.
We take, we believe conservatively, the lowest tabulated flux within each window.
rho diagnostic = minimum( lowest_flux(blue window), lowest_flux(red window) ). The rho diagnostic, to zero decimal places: 36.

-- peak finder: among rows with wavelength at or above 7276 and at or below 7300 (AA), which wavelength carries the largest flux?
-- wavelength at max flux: 7298.0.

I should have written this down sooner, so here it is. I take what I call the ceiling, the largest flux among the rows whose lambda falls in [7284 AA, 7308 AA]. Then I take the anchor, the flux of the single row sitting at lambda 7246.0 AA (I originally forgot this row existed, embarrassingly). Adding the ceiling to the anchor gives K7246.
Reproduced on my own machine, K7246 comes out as 93.9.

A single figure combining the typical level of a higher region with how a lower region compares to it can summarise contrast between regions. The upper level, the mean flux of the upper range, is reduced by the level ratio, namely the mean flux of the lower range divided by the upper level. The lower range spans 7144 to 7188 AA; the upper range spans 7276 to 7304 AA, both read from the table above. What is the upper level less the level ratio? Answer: 45.1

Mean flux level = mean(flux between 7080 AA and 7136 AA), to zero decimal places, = 47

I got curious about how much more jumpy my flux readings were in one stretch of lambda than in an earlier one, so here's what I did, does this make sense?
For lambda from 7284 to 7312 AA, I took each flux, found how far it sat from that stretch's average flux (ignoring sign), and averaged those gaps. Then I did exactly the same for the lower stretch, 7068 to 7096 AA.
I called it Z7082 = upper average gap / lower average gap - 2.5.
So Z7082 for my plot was 1.5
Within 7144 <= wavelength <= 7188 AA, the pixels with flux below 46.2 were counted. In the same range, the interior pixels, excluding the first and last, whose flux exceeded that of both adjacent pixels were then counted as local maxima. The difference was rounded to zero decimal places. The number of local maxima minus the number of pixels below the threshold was -5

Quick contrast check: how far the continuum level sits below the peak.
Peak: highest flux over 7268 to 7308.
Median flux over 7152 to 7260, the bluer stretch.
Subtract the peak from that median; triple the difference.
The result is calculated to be -12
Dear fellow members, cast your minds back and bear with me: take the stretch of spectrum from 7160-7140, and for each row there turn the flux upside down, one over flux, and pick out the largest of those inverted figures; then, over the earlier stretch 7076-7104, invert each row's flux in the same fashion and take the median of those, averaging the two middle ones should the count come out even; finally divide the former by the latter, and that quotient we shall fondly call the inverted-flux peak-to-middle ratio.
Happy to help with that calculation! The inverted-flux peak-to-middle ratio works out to 1.08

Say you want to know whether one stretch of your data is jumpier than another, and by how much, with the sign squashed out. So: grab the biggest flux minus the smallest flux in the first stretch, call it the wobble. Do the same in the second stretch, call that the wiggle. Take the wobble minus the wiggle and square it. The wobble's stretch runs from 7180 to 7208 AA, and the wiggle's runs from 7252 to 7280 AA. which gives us 9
